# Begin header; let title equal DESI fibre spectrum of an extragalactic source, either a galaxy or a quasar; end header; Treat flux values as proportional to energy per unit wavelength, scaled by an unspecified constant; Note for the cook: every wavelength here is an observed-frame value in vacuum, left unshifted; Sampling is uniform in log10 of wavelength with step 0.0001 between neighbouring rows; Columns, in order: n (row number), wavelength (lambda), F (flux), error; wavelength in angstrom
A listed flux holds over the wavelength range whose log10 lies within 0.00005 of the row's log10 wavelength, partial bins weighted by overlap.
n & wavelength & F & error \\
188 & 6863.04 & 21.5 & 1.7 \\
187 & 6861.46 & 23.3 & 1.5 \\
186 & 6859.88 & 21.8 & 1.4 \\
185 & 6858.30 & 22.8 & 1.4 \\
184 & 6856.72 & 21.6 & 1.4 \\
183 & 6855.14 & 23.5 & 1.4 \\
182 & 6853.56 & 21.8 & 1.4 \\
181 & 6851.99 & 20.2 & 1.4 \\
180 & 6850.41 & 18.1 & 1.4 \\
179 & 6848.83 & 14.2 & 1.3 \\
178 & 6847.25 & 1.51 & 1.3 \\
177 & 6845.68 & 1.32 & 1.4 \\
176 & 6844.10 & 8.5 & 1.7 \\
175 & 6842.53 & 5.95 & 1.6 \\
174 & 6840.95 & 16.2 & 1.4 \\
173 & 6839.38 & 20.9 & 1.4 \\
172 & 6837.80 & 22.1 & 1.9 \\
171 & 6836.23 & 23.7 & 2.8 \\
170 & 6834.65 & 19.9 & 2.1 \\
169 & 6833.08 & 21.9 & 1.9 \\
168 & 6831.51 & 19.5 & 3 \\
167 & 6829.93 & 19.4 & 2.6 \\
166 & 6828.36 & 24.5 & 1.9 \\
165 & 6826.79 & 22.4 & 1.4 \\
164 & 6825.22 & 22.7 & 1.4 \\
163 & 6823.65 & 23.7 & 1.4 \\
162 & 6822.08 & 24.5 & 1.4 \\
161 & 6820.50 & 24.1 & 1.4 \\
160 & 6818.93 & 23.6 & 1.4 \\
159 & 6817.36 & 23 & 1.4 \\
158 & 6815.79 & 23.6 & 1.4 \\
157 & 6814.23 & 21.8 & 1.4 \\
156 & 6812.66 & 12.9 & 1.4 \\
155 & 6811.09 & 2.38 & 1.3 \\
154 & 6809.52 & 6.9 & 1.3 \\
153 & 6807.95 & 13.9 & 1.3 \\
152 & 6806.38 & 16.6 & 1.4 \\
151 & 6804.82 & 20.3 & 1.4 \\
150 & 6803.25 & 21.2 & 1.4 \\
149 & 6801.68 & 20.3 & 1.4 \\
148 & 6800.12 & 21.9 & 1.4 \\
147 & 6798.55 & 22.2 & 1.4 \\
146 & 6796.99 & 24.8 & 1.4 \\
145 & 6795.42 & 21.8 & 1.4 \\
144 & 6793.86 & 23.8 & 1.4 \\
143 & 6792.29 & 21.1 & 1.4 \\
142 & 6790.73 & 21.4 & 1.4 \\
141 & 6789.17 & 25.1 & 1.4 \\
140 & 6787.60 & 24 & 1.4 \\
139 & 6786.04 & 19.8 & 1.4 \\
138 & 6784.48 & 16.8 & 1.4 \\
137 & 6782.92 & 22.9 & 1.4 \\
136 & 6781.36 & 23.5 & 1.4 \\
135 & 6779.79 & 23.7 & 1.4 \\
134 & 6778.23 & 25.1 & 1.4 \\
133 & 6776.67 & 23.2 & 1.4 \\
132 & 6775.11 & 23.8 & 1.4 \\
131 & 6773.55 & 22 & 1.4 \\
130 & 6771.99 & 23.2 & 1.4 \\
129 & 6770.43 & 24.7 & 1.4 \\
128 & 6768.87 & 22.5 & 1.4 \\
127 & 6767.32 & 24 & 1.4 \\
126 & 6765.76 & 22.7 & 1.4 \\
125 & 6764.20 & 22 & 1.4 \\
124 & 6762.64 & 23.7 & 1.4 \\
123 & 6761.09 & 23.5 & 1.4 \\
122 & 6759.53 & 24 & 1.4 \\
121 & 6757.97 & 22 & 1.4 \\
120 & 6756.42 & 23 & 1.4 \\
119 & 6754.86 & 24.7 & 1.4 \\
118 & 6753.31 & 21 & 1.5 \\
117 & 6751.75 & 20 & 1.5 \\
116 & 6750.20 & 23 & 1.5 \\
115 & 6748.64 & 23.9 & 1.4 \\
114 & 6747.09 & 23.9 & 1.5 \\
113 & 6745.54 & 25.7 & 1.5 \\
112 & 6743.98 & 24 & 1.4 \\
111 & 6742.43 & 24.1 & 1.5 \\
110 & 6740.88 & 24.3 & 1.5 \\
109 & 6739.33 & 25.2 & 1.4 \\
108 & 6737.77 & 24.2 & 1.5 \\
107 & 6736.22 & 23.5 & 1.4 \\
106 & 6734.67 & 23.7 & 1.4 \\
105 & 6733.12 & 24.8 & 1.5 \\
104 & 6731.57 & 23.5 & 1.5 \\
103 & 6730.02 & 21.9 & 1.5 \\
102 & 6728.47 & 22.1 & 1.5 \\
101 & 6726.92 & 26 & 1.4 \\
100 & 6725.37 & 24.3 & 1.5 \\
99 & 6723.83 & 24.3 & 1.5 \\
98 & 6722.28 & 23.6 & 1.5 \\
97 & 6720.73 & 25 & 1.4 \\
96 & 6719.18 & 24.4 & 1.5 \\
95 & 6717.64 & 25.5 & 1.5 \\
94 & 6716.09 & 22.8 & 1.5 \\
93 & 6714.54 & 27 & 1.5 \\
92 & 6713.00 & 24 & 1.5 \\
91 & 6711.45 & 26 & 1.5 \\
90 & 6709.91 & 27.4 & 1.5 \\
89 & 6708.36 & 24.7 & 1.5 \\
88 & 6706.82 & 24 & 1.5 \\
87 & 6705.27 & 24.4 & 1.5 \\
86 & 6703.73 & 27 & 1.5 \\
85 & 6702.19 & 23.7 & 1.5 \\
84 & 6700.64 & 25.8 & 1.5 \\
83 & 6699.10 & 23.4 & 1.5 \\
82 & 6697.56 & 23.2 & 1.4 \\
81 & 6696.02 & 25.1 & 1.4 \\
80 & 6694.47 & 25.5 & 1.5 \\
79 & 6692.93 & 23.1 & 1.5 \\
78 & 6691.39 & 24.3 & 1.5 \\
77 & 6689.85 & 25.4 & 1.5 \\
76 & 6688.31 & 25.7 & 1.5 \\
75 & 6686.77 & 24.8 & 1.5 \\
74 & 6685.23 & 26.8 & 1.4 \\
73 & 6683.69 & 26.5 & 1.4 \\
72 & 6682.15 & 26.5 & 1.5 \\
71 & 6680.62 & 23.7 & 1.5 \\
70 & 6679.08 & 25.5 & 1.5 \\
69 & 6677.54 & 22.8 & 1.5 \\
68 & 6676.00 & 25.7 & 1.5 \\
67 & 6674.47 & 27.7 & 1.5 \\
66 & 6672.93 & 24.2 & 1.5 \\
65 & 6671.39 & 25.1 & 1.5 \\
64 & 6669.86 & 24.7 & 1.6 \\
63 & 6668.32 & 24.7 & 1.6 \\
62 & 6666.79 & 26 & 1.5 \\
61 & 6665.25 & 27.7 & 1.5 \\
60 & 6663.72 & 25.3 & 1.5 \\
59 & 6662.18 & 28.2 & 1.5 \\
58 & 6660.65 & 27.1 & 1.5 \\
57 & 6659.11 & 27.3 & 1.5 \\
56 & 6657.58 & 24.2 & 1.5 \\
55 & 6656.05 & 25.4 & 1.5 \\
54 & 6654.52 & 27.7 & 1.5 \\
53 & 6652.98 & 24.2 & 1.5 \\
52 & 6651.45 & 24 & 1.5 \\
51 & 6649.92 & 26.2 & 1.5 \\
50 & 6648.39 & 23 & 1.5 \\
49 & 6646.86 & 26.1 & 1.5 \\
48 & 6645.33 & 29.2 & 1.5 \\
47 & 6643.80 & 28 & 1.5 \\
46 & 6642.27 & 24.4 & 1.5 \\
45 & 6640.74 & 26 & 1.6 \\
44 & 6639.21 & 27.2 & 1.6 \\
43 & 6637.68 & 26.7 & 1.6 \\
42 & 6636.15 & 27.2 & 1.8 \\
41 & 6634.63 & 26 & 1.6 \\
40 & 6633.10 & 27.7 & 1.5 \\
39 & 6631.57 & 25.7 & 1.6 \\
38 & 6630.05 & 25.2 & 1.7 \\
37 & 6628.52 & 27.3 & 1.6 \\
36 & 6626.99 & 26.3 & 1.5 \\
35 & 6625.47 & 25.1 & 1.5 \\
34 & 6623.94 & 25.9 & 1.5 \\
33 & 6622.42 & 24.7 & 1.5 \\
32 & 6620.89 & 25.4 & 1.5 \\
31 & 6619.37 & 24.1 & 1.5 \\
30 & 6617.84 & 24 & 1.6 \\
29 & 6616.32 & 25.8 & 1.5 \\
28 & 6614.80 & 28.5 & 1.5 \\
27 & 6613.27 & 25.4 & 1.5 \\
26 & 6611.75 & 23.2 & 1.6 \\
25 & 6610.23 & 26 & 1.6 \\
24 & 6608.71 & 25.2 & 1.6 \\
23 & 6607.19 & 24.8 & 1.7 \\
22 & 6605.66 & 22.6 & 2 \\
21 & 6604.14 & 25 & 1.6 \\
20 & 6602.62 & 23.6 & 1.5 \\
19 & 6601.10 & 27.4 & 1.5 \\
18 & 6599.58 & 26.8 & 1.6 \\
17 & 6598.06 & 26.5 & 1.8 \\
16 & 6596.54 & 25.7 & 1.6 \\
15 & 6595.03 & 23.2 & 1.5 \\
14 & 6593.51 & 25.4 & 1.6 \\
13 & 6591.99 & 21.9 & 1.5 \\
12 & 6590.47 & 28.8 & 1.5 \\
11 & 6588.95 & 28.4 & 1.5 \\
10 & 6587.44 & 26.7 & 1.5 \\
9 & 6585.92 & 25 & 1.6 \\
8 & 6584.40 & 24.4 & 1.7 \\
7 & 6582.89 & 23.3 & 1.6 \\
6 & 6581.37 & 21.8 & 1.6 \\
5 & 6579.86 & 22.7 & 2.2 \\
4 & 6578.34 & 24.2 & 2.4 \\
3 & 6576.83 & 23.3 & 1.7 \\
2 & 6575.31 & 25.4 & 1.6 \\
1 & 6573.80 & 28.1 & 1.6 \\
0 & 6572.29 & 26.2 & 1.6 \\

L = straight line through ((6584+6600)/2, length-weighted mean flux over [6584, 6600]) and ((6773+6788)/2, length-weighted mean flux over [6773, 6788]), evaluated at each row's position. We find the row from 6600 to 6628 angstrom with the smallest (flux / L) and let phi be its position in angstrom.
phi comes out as 6605.66 angstrom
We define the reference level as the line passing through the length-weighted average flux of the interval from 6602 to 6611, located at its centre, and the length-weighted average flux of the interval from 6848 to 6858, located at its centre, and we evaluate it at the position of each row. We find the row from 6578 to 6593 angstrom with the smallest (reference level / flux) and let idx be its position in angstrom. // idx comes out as 6590.47 angstrom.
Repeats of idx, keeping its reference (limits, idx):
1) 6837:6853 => 6837.80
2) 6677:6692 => 6685.23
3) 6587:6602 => 6590.47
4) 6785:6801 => 6789.17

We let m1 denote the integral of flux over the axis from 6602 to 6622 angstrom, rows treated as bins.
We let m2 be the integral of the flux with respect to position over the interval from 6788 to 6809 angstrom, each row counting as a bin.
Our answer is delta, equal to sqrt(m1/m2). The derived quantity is 1.06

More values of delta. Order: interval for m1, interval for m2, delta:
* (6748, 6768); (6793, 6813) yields 1.14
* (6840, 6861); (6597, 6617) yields 0.80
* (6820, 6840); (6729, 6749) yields 0.96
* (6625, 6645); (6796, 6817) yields 1.19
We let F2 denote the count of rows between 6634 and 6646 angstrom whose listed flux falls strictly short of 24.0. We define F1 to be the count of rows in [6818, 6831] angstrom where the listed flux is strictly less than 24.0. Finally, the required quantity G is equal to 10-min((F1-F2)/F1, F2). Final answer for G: 10.0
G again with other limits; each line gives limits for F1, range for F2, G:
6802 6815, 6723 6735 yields 9.5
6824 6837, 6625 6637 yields 10.0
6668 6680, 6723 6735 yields 13.0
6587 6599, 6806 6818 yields 13.0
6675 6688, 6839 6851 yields 13.0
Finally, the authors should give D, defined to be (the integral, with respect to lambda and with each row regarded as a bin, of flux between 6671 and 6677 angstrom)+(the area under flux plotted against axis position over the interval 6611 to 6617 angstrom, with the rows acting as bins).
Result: 308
